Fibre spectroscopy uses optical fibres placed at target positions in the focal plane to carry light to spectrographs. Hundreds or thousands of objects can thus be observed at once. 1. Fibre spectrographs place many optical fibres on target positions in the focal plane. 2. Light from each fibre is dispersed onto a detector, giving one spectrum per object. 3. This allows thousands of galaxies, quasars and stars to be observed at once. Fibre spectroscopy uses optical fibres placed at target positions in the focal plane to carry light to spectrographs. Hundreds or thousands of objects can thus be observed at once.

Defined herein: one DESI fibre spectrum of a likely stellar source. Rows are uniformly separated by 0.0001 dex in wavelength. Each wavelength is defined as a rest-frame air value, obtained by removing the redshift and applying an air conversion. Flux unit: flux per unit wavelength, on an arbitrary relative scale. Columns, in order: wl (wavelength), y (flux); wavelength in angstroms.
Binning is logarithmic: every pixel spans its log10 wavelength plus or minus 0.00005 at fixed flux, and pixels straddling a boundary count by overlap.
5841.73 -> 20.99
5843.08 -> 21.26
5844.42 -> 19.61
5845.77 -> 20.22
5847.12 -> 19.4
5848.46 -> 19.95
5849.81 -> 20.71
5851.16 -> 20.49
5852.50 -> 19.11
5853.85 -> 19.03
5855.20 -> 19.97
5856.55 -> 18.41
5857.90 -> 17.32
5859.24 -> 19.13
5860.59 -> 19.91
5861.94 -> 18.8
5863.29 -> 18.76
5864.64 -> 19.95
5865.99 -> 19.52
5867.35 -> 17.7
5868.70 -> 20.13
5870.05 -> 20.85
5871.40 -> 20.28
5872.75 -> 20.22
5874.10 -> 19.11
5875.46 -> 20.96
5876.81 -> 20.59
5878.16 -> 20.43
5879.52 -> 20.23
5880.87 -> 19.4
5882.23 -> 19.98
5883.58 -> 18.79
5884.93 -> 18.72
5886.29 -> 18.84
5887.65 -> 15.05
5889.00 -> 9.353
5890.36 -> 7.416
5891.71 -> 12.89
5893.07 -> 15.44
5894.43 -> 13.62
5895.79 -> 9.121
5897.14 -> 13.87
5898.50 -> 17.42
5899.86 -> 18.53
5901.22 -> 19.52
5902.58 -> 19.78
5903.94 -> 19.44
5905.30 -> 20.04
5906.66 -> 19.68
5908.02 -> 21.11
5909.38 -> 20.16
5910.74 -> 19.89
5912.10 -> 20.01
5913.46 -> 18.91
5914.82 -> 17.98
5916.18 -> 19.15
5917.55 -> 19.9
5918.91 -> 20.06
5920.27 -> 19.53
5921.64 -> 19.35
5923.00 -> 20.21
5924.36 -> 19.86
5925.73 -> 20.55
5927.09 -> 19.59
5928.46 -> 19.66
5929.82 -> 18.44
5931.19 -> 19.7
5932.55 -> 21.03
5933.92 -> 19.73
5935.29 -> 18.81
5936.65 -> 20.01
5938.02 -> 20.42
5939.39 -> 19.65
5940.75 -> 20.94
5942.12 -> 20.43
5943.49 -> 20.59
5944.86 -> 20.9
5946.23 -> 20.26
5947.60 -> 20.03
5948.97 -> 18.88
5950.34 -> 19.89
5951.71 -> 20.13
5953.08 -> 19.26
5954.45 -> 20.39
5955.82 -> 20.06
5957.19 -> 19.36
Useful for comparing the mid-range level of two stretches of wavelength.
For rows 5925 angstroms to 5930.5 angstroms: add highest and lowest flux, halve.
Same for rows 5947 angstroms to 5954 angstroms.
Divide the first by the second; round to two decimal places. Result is 1.00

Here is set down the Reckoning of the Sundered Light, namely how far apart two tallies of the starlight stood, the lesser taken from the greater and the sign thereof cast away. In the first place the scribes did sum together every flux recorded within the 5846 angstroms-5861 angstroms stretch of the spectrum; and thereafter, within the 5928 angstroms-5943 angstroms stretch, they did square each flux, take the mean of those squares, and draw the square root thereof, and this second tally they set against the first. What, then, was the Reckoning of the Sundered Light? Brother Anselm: 194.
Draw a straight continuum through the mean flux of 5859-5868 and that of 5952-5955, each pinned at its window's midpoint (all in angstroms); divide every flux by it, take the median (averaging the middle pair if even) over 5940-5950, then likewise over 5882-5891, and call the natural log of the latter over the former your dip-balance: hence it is -0.1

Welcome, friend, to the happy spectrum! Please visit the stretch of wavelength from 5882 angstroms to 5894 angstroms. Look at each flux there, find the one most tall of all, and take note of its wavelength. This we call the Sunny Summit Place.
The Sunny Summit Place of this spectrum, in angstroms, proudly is 5882.23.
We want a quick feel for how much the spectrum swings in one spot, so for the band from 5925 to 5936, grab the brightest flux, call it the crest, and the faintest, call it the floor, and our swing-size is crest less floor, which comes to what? 2.6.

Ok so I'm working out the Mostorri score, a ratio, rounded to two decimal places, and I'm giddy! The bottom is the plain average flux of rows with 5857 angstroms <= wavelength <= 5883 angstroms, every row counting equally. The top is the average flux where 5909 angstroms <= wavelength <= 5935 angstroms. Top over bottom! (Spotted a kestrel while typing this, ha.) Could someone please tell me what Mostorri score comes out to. 1.00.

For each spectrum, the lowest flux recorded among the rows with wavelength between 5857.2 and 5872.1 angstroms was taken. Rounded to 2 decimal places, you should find 17.32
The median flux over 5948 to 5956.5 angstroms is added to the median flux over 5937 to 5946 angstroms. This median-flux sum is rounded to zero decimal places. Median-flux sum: 40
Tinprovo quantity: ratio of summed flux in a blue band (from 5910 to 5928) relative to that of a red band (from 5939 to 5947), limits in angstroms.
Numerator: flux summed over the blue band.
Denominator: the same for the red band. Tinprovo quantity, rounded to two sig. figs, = 2.1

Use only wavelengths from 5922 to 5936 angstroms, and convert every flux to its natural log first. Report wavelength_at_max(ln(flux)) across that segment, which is 5932.55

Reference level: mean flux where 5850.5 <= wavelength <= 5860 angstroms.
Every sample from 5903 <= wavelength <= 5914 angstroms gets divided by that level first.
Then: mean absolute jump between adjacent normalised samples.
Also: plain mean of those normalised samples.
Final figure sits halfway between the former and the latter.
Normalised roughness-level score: 0.540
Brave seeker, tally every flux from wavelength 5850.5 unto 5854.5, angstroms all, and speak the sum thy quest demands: 58.6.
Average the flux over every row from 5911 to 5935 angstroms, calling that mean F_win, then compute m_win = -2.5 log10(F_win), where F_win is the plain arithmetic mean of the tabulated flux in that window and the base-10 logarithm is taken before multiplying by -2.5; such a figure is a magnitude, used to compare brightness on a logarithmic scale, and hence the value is -3.23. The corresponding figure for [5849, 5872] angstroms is -3.22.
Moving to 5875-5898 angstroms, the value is -3.02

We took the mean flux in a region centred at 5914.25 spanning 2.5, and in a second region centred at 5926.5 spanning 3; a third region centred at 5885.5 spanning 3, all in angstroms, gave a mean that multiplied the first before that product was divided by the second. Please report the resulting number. 17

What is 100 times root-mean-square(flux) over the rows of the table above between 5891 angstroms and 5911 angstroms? 1770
